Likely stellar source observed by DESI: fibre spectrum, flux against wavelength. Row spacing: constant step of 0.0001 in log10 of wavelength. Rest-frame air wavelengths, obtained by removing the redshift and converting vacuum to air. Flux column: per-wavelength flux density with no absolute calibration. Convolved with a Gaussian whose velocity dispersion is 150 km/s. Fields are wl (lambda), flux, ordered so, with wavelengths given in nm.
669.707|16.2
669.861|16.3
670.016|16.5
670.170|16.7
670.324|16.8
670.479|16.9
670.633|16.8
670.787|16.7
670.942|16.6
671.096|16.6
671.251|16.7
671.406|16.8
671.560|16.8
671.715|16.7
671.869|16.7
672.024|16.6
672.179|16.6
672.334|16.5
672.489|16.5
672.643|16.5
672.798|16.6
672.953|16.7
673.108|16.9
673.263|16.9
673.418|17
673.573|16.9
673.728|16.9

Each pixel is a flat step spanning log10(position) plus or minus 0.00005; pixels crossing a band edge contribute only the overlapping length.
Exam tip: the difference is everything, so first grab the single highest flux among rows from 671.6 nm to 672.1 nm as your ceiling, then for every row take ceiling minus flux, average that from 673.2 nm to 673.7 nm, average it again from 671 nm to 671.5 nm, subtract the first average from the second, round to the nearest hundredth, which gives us 0.23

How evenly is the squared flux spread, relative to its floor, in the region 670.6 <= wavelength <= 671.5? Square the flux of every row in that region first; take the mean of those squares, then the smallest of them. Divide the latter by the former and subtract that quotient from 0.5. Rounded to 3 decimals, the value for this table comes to -0.488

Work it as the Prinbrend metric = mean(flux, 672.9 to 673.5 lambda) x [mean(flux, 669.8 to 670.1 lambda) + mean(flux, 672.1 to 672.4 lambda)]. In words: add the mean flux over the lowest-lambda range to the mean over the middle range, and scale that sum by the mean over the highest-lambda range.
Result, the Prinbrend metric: 556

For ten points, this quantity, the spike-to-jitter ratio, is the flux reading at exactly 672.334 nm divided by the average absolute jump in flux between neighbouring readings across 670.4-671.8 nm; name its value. 220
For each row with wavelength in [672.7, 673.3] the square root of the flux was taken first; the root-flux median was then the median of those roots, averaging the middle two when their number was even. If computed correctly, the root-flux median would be 4.099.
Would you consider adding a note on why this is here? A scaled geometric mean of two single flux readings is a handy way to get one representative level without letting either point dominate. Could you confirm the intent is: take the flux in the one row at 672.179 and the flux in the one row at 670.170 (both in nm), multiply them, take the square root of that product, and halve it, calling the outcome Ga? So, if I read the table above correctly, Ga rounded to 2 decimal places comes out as 8.32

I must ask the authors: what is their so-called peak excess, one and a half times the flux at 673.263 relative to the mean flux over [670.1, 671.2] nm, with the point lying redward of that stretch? 1.52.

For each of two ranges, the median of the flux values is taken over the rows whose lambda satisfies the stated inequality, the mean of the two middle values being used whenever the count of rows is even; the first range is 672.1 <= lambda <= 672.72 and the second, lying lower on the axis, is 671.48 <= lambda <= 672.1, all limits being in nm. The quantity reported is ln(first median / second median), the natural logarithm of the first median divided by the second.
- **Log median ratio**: -0.012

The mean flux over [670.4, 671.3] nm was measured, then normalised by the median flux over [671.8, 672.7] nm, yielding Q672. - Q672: 1.01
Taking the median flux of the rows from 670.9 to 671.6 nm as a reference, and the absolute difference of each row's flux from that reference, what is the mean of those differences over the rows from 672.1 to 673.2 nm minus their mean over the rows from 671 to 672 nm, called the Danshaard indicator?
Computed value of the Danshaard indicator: 0.09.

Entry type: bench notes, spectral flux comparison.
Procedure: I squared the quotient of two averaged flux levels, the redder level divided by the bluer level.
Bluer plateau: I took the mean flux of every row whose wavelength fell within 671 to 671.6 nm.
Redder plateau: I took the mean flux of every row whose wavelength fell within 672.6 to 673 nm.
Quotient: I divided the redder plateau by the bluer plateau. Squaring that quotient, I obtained 0.985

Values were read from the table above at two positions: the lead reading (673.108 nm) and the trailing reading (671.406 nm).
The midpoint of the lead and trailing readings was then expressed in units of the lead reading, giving 1.00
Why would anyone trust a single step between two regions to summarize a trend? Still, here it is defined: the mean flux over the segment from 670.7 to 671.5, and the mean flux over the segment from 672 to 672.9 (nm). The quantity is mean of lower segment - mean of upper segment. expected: 0.13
